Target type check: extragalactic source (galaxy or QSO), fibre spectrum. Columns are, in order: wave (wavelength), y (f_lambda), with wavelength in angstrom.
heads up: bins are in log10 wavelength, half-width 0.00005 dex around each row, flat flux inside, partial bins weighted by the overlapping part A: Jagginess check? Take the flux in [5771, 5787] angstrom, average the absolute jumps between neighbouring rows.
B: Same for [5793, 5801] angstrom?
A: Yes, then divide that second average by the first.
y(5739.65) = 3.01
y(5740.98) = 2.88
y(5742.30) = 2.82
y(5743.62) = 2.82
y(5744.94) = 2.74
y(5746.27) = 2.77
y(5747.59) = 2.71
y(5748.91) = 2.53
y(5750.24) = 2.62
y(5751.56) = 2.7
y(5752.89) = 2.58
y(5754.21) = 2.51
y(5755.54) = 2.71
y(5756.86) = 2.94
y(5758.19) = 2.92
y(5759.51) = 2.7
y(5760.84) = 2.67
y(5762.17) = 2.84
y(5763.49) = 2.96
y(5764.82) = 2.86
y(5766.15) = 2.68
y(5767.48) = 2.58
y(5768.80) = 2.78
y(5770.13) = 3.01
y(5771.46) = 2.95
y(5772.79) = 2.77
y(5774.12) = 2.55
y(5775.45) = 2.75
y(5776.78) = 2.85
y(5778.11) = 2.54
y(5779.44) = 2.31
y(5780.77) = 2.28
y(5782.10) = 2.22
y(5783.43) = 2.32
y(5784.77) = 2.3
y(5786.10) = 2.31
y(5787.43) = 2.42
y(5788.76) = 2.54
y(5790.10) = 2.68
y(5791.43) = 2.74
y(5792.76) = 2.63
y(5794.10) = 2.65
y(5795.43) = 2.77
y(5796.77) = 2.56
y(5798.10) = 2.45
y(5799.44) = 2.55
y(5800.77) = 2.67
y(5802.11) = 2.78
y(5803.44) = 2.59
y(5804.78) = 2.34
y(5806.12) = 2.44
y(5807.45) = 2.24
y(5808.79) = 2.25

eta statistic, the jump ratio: 0.99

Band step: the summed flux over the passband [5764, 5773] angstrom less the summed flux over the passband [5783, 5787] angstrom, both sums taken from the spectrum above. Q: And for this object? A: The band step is 13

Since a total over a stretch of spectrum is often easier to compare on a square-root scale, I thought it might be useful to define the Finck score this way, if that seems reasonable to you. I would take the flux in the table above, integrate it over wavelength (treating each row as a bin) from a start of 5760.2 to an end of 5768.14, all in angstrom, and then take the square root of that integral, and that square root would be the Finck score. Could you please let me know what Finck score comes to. 4.69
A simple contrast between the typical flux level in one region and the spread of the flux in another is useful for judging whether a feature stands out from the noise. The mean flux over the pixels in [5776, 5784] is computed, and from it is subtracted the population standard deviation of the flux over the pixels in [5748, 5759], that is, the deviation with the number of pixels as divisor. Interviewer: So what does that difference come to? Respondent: 2.27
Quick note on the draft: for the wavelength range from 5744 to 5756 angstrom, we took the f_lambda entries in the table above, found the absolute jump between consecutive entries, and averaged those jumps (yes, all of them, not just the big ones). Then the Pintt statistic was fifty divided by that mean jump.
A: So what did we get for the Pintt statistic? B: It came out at 482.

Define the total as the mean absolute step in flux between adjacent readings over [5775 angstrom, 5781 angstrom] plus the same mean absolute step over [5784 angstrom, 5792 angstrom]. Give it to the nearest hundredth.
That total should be 0.26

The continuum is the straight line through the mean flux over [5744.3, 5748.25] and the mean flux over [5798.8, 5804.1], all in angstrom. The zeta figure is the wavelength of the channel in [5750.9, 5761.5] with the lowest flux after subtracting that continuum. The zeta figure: 5754.21 angstrom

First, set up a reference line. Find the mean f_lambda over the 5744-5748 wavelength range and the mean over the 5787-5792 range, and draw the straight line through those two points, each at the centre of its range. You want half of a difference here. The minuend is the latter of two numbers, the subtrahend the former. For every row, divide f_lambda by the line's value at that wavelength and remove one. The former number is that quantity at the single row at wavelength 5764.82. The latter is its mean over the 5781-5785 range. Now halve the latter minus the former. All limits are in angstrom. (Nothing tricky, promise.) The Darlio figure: -0.098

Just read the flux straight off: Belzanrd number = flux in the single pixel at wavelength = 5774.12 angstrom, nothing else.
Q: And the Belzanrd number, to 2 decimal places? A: 2.55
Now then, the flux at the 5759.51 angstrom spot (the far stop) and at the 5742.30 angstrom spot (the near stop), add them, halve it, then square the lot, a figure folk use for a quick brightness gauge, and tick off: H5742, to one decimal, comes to 7.6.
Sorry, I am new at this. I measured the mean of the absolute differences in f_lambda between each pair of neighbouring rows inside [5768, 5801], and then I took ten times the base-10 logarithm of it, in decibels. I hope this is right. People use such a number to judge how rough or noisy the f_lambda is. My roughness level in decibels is -9.07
